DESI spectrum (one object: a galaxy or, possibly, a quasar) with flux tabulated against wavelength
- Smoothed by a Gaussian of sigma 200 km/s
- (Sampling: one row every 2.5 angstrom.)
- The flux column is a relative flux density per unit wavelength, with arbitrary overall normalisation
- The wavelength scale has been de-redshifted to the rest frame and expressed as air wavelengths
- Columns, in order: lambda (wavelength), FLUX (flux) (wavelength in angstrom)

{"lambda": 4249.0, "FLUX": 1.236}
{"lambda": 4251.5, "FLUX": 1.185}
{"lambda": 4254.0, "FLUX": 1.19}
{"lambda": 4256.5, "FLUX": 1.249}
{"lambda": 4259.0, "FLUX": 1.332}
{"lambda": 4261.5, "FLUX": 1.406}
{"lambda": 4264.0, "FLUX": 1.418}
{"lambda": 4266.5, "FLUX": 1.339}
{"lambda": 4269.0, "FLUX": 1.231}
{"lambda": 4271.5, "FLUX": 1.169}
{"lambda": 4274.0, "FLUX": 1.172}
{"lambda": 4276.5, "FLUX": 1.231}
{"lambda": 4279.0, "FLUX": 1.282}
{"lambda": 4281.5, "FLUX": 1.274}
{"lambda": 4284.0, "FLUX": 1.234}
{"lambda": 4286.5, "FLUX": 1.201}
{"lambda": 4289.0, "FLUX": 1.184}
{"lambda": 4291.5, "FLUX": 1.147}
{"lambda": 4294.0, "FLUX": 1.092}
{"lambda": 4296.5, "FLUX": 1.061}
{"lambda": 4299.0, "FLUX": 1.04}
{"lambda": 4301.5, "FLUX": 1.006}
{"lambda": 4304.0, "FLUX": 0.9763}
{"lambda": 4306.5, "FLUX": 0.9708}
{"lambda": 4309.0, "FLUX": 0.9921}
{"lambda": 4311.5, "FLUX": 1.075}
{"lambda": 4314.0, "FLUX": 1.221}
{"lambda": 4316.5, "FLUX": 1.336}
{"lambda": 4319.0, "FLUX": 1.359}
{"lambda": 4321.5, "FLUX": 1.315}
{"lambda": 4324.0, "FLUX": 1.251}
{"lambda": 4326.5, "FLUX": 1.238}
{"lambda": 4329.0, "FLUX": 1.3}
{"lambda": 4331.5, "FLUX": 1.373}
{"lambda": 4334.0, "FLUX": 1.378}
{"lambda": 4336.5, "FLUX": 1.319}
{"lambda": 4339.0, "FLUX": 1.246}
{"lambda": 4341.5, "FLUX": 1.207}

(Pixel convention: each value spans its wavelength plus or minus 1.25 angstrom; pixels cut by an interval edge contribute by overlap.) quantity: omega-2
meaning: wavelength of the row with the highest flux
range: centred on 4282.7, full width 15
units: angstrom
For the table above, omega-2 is 4279.0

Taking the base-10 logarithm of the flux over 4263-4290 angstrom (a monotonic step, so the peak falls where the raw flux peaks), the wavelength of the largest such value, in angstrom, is 4264.0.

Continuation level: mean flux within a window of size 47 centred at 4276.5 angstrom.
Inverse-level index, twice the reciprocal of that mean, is 1.63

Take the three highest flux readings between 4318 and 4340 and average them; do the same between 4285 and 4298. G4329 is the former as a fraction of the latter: 1.2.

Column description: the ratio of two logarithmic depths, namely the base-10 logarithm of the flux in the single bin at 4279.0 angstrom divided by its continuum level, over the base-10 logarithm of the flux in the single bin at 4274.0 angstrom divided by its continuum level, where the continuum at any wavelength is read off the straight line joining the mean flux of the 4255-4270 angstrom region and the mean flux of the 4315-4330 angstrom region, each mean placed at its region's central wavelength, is 0.2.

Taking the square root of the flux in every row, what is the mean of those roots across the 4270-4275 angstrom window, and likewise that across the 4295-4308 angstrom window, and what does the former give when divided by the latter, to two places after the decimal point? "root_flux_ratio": 1.08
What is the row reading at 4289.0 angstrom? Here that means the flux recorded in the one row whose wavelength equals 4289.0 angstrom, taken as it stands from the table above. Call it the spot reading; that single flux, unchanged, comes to 1.184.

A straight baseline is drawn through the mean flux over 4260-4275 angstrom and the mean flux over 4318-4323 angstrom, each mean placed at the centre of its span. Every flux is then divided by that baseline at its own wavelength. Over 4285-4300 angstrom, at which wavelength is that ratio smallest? 4299.0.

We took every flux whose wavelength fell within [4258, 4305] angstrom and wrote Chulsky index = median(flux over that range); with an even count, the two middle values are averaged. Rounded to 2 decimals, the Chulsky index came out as 1.20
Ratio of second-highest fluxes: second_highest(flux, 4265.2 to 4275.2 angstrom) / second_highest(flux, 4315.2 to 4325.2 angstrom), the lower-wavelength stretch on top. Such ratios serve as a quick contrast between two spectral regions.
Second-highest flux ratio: 0.92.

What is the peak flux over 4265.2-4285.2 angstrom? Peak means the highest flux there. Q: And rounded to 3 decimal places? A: 1.339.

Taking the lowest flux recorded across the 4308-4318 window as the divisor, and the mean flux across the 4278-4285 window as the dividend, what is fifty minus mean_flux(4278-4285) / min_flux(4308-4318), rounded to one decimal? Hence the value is 48.7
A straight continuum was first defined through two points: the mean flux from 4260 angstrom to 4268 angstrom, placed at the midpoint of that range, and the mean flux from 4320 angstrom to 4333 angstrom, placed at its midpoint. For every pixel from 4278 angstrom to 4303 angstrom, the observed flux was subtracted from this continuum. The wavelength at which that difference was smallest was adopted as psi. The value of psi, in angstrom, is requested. 4279.0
